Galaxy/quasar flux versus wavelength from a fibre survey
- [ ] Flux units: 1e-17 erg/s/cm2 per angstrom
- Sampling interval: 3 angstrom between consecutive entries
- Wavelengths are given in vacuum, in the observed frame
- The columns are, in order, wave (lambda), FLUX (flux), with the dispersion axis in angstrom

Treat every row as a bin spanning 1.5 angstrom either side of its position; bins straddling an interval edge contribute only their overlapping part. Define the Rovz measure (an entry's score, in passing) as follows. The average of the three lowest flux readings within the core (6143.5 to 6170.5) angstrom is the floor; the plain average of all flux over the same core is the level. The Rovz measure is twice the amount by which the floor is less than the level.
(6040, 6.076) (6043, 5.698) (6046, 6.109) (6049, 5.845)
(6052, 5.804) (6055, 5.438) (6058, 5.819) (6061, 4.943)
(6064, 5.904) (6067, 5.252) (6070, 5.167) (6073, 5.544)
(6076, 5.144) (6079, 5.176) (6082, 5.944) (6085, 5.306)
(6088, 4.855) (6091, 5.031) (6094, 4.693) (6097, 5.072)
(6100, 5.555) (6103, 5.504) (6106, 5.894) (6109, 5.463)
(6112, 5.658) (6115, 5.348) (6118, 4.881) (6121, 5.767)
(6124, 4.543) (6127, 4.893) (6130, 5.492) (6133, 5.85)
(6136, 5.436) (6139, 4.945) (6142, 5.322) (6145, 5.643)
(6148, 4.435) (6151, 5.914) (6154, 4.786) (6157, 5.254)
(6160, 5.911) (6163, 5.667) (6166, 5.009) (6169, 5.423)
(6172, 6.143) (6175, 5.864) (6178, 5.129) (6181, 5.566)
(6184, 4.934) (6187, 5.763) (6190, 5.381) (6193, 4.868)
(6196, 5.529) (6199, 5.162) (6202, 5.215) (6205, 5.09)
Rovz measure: 1.2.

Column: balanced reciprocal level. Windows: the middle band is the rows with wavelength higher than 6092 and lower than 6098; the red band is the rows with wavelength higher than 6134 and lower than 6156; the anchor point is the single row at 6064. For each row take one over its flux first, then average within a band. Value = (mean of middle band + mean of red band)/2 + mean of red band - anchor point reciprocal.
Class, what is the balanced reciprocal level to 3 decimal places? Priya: 0.223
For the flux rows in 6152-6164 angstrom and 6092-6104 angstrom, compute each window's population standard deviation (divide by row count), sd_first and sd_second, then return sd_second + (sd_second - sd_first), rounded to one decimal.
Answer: 0.3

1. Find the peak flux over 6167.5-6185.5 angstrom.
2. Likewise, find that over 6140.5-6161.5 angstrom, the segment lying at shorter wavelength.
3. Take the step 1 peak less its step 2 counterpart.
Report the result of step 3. 0.23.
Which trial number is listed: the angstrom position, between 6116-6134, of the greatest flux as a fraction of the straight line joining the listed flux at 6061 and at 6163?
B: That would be 6121 angstrom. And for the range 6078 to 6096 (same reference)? 6082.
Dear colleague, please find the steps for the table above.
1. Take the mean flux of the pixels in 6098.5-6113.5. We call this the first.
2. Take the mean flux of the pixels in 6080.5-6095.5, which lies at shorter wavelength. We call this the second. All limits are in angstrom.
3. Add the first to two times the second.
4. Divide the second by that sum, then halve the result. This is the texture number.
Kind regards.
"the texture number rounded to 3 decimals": 0.162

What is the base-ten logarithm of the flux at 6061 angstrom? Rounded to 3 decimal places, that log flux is 0.694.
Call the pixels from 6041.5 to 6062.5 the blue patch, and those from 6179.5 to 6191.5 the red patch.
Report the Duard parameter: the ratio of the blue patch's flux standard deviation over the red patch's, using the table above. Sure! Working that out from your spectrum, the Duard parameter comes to 1.1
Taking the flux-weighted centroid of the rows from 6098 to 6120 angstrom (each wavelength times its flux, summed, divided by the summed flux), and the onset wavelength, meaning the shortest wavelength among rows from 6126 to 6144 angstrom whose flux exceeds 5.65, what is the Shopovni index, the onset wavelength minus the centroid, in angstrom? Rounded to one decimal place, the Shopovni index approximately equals 24.2 angstrom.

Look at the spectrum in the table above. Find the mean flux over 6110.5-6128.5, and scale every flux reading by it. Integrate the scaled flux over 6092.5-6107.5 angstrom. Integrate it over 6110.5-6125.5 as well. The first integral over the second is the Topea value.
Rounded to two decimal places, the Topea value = 1.02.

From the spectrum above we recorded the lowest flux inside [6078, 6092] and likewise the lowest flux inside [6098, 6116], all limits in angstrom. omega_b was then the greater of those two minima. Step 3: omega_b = 5.3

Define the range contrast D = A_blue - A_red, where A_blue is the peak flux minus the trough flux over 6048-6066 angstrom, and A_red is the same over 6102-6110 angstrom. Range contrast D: 0.5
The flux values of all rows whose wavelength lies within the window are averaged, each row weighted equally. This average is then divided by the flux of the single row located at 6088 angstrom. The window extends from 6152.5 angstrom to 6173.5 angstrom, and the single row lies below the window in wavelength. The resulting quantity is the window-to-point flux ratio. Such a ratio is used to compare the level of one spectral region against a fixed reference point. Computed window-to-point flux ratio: 1.12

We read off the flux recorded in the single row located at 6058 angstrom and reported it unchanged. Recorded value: 5.819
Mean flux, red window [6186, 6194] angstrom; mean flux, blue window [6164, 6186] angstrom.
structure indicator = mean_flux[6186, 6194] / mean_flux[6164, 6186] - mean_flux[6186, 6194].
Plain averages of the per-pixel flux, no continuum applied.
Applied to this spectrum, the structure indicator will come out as -4.36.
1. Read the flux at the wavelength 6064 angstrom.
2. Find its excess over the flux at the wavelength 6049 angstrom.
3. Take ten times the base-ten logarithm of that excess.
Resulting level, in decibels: -12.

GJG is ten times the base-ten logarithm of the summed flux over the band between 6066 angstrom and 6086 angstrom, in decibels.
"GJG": 15.7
